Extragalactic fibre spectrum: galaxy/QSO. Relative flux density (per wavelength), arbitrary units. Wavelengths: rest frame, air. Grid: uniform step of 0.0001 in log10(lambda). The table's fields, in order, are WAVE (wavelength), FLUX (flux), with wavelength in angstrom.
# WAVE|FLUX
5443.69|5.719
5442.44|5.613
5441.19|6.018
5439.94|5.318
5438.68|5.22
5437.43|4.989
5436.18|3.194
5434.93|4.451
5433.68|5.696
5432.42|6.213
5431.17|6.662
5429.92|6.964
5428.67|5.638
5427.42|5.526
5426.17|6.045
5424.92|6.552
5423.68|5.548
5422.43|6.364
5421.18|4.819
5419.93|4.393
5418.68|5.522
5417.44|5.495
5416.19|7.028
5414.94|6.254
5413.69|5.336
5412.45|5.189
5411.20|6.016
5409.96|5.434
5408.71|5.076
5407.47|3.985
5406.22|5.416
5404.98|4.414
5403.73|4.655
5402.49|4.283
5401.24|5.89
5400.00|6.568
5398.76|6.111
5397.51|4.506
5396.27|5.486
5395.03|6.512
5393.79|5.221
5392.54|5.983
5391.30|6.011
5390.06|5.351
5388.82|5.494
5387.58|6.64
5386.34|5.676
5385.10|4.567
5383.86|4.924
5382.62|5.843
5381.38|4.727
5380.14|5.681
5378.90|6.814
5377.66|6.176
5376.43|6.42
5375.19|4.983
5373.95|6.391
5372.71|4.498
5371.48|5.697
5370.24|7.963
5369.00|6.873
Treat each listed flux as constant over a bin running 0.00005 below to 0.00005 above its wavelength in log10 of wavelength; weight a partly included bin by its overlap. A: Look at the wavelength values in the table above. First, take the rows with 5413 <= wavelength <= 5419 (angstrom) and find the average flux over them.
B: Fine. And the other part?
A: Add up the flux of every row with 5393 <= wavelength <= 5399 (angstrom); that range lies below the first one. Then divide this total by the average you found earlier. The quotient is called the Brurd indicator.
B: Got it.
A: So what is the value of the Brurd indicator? 4.7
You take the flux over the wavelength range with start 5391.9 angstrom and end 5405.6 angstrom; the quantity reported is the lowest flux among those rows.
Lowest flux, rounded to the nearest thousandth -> 4.283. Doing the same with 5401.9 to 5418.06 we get 3.985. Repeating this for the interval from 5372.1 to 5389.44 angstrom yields 4.498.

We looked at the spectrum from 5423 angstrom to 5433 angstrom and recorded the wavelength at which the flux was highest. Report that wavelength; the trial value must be 5429.92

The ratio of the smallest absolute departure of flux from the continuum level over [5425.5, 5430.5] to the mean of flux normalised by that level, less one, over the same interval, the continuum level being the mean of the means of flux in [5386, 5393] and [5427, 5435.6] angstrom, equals 6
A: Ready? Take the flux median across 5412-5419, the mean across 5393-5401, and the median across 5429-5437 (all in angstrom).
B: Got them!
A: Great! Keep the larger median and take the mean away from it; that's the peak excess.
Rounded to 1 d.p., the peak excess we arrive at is 0.2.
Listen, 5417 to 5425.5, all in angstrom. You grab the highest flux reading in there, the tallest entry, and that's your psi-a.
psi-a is 6.552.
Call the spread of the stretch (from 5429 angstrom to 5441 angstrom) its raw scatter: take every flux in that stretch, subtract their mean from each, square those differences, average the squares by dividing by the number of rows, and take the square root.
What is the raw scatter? 1.09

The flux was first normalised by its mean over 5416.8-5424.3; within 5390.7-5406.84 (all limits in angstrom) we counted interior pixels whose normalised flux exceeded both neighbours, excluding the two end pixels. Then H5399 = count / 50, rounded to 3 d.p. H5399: 0.060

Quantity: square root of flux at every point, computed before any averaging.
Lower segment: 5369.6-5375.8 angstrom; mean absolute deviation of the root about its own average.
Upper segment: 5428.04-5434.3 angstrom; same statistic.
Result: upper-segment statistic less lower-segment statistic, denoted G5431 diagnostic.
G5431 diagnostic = -0.11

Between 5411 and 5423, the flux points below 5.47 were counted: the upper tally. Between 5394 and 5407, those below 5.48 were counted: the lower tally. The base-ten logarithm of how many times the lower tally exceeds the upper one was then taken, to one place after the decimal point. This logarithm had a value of 0.1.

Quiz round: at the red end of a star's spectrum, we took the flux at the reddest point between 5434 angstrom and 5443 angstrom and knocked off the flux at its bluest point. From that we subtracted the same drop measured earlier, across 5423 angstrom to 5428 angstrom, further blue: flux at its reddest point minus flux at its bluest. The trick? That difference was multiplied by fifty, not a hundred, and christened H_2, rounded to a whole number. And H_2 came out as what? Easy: 59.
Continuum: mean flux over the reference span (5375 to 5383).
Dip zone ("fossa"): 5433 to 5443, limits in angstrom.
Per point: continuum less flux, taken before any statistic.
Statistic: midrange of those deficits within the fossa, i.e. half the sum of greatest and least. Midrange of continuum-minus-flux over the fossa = 1.2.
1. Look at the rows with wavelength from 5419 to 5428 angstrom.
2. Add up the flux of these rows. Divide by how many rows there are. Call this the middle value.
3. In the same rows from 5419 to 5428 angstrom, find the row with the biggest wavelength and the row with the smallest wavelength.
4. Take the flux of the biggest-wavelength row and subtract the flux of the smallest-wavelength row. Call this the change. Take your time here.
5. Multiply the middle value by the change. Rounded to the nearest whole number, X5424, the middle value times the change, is 6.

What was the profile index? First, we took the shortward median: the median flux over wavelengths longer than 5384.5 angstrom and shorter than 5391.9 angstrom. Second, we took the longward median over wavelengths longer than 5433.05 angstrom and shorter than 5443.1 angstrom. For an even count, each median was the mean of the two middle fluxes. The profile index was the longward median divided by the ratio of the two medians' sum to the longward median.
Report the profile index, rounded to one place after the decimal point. 2.6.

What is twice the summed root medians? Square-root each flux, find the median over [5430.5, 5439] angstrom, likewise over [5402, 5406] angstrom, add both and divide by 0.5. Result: 8.77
